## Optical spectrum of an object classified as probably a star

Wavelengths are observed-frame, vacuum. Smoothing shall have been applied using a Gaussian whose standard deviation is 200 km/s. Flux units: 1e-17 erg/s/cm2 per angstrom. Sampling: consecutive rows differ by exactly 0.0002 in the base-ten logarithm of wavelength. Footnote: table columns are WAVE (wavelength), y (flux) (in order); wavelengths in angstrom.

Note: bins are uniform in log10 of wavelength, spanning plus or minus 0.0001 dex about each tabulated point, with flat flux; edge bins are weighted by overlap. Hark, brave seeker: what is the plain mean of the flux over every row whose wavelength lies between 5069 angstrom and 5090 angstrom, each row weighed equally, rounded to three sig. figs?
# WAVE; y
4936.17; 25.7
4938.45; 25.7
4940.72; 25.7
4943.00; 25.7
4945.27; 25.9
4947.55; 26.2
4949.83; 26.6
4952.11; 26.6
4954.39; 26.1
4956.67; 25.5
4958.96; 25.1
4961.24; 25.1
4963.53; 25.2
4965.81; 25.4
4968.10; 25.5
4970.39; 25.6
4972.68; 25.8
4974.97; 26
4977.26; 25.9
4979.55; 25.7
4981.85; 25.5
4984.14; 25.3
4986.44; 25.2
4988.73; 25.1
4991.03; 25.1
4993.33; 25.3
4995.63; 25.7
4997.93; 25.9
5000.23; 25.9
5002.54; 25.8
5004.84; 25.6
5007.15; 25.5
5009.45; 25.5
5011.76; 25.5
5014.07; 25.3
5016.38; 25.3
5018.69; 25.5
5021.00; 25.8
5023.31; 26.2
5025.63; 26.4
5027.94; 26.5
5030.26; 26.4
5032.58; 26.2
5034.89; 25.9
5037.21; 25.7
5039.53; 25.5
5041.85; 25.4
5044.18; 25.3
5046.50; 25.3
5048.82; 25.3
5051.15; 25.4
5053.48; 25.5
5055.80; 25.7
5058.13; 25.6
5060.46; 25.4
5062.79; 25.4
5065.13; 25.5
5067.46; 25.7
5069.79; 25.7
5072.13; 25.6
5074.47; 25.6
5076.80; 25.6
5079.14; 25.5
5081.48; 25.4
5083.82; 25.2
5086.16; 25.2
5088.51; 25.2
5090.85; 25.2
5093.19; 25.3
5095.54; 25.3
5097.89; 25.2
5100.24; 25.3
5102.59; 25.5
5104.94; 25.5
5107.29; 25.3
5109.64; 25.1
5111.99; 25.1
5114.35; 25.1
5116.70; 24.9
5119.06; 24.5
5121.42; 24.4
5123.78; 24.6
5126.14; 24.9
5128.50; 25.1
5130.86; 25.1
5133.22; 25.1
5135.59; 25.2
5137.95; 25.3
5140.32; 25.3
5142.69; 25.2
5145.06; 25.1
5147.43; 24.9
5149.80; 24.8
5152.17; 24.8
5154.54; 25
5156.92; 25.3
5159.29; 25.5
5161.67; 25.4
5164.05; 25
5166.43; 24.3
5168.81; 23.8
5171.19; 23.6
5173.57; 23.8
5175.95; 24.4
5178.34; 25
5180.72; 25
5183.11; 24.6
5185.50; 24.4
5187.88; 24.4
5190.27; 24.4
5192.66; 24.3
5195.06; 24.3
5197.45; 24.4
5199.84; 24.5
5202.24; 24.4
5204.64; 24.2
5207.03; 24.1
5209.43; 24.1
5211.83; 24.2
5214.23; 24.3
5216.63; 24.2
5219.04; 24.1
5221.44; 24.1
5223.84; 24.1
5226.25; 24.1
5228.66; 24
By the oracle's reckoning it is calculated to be 25.4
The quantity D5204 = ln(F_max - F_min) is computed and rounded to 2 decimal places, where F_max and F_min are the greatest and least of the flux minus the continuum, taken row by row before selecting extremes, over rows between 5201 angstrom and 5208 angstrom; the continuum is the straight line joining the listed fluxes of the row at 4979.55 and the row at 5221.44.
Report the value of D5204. -1.32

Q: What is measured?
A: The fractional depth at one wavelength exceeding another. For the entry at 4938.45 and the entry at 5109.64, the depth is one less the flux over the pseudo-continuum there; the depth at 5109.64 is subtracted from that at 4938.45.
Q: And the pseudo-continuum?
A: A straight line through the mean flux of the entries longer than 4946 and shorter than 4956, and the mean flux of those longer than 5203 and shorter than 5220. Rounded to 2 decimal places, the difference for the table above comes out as 0.03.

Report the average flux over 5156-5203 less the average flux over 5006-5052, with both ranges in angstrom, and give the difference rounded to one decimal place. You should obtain -1.2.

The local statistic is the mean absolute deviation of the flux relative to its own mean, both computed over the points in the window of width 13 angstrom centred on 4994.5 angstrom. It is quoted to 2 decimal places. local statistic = 0.33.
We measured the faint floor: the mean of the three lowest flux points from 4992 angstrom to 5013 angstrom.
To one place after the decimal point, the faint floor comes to 25.4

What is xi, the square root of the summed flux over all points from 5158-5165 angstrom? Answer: 8.71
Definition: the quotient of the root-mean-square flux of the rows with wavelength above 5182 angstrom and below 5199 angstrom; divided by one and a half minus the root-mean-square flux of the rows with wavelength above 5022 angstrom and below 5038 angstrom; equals -0.99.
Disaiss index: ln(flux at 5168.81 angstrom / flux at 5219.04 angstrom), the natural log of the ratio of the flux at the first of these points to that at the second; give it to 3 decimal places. -0.013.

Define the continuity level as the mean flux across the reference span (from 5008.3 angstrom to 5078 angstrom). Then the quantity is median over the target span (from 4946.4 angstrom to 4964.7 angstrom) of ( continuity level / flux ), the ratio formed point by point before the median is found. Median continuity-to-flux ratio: 0.99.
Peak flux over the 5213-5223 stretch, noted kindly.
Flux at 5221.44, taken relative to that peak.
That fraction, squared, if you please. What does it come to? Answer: 0.98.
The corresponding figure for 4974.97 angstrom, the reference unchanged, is 1.14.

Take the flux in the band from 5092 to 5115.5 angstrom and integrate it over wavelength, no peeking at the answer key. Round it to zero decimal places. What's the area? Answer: 594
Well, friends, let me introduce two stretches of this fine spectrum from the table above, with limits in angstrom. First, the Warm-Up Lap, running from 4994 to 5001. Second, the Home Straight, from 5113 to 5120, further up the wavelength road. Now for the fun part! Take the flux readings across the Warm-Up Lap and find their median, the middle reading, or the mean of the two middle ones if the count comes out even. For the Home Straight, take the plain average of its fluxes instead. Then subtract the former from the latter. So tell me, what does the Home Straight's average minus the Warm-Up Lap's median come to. -1.1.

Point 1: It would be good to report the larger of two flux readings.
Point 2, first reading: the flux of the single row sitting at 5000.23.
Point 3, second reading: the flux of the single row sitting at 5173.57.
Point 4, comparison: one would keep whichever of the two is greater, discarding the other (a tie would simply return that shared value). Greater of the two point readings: 25.9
